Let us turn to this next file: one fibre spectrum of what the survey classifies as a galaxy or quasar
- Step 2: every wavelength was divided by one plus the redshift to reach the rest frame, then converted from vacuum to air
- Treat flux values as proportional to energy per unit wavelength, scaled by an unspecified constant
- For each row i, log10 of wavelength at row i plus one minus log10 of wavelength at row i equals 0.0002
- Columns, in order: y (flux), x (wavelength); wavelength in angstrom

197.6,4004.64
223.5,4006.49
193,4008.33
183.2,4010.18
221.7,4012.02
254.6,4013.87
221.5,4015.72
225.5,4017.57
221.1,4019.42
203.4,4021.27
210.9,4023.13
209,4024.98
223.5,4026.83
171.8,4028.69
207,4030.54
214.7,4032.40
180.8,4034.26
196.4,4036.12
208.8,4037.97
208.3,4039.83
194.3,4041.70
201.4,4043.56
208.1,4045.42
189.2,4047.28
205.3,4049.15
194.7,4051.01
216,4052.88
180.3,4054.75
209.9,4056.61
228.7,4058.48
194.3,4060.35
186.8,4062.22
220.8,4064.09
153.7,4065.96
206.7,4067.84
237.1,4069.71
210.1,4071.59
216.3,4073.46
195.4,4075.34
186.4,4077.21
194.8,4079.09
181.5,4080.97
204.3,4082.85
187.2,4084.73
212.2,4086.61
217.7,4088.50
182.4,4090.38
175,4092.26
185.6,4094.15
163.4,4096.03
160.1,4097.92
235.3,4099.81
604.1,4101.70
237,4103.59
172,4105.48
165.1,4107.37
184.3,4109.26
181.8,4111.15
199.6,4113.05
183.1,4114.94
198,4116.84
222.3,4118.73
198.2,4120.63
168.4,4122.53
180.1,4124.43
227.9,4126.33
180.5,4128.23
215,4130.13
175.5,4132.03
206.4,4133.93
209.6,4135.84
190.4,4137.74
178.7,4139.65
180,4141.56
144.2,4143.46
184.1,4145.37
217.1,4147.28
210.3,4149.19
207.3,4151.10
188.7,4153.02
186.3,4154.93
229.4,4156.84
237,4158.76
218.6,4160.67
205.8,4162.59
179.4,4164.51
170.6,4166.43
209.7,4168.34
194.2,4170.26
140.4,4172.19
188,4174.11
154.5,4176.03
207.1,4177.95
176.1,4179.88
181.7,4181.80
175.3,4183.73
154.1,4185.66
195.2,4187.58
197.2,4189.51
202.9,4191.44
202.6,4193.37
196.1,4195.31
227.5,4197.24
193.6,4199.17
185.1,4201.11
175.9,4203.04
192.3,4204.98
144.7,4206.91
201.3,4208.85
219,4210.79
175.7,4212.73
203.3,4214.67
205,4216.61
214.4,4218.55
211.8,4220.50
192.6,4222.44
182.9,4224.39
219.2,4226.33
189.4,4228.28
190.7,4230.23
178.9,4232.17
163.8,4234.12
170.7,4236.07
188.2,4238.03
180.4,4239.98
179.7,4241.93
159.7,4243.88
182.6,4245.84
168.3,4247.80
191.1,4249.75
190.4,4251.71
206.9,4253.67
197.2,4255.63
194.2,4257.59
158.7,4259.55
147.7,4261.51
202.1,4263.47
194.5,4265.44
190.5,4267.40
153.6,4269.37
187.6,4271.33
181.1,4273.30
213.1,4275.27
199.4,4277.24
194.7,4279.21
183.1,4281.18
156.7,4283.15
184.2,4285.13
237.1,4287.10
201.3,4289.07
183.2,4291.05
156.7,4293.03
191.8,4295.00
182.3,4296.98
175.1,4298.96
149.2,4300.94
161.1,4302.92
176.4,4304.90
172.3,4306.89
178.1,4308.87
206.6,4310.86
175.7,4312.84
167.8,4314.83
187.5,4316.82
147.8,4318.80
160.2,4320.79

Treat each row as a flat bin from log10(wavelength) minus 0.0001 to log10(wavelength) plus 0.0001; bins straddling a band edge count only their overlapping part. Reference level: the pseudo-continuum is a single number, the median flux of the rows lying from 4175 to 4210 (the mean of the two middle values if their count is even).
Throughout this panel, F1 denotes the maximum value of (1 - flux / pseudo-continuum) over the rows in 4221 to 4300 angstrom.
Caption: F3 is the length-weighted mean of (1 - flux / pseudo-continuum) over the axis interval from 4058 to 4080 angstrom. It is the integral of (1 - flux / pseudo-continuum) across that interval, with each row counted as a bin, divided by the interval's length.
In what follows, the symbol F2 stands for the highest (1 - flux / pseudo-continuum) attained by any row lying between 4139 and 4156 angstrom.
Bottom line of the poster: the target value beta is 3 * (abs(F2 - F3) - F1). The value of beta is 0.2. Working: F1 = 0.23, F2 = 0.253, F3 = -0.05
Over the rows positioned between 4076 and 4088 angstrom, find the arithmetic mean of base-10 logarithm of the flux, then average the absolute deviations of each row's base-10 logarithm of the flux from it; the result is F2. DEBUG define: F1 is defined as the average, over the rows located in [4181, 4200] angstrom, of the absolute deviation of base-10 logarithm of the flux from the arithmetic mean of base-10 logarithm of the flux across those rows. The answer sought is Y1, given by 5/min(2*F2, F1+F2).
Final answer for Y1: 120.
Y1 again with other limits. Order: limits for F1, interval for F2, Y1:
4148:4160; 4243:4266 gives 69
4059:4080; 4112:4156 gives 70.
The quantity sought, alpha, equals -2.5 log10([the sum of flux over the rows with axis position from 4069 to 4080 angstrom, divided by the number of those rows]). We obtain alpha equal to -5.79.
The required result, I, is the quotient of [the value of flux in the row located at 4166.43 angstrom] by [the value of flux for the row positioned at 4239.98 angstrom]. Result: 0.95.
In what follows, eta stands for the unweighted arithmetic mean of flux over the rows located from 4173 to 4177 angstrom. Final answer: 171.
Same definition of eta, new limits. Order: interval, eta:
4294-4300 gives 183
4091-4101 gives 184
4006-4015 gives 215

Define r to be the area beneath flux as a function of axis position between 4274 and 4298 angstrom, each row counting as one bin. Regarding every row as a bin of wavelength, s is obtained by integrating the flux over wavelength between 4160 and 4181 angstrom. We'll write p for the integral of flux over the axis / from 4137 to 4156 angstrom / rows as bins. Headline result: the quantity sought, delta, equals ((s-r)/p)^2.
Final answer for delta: 0.0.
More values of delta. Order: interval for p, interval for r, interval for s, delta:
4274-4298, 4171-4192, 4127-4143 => 0.0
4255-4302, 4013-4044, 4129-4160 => 0.0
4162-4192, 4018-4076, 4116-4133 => 2.4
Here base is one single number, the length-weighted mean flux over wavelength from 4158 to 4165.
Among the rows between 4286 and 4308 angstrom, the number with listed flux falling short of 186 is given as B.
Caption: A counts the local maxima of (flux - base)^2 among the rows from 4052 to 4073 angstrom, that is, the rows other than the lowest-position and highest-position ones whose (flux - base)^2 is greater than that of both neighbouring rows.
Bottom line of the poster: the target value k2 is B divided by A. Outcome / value 1.6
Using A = 5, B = 8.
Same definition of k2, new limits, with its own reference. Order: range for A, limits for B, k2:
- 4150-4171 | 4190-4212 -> 1.0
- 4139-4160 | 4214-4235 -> 1.5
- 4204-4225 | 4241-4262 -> 3.0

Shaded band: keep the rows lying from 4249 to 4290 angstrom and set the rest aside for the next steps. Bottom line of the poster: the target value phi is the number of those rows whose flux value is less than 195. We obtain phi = 14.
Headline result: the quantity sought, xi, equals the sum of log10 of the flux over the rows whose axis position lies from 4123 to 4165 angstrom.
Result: 50.5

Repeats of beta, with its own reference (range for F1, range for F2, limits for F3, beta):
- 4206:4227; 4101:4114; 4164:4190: -0.5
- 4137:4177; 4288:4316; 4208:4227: 0.0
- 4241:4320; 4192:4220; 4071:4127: 0.3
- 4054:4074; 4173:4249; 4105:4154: 0.1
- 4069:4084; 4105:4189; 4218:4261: 0.5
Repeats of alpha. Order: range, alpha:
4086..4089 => -5.83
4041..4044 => -5.74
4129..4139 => -5.75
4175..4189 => -5.62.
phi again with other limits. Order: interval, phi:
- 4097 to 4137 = 10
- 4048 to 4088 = 9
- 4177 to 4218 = 10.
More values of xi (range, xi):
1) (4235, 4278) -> 49.8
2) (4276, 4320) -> 49.6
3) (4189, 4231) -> 50.4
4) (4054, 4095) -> 50.5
